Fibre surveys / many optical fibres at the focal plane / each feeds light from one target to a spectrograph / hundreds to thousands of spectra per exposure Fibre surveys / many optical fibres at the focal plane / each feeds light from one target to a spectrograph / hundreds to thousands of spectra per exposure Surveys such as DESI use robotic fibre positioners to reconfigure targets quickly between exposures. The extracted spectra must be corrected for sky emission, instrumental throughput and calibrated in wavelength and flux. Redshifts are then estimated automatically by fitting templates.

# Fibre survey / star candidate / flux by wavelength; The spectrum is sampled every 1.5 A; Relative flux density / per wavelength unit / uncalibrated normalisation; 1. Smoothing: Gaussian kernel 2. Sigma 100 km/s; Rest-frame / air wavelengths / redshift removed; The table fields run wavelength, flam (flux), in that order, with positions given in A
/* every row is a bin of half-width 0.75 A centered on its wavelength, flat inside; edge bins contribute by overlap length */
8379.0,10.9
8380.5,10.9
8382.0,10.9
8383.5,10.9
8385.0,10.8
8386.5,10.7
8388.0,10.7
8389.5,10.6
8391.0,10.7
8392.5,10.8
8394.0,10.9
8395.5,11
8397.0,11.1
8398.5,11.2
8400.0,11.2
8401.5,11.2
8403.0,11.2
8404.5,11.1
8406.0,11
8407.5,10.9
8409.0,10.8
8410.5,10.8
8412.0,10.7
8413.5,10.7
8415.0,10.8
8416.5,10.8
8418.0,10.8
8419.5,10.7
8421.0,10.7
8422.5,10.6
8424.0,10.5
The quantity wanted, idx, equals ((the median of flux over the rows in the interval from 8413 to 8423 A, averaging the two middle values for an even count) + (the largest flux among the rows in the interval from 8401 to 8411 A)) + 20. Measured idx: 41.9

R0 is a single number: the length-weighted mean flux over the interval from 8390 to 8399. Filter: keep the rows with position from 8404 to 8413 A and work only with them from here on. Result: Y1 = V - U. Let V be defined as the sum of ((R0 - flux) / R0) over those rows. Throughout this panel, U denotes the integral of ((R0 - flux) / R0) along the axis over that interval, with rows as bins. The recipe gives -0.02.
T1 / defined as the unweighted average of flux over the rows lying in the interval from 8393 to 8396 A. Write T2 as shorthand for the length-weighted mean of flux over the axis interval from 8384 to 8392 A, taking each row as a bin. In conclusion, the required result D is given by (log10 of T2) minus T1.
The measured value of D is -9.9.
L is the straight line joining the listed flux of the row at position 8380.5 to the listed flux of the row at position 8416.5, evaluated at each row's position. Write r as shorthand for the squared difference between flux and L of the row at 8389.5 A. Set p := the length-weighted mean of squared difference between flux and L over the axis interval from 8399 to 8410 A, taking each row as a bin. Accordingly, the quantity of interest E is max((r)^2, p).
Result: 0.070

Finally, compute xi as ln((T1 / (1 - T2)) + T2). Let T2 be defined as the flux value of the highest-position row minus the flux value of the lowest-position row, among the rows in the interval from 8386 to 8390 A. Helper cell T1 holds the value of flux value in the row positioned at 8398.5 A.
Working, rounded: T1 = 11.2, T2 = -0.1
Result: 2.31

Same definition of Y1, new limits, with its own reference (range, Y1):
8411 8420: -0.05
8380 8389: -0.04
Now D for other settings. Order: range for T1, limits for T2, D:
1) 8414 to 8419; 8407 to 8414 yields -9.8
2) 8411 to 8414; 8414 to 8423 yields -9.7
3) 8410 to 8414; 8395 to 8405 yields -9.7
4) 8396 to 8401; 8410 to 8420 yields -10.1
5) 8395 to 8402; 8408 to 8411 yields -10.1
